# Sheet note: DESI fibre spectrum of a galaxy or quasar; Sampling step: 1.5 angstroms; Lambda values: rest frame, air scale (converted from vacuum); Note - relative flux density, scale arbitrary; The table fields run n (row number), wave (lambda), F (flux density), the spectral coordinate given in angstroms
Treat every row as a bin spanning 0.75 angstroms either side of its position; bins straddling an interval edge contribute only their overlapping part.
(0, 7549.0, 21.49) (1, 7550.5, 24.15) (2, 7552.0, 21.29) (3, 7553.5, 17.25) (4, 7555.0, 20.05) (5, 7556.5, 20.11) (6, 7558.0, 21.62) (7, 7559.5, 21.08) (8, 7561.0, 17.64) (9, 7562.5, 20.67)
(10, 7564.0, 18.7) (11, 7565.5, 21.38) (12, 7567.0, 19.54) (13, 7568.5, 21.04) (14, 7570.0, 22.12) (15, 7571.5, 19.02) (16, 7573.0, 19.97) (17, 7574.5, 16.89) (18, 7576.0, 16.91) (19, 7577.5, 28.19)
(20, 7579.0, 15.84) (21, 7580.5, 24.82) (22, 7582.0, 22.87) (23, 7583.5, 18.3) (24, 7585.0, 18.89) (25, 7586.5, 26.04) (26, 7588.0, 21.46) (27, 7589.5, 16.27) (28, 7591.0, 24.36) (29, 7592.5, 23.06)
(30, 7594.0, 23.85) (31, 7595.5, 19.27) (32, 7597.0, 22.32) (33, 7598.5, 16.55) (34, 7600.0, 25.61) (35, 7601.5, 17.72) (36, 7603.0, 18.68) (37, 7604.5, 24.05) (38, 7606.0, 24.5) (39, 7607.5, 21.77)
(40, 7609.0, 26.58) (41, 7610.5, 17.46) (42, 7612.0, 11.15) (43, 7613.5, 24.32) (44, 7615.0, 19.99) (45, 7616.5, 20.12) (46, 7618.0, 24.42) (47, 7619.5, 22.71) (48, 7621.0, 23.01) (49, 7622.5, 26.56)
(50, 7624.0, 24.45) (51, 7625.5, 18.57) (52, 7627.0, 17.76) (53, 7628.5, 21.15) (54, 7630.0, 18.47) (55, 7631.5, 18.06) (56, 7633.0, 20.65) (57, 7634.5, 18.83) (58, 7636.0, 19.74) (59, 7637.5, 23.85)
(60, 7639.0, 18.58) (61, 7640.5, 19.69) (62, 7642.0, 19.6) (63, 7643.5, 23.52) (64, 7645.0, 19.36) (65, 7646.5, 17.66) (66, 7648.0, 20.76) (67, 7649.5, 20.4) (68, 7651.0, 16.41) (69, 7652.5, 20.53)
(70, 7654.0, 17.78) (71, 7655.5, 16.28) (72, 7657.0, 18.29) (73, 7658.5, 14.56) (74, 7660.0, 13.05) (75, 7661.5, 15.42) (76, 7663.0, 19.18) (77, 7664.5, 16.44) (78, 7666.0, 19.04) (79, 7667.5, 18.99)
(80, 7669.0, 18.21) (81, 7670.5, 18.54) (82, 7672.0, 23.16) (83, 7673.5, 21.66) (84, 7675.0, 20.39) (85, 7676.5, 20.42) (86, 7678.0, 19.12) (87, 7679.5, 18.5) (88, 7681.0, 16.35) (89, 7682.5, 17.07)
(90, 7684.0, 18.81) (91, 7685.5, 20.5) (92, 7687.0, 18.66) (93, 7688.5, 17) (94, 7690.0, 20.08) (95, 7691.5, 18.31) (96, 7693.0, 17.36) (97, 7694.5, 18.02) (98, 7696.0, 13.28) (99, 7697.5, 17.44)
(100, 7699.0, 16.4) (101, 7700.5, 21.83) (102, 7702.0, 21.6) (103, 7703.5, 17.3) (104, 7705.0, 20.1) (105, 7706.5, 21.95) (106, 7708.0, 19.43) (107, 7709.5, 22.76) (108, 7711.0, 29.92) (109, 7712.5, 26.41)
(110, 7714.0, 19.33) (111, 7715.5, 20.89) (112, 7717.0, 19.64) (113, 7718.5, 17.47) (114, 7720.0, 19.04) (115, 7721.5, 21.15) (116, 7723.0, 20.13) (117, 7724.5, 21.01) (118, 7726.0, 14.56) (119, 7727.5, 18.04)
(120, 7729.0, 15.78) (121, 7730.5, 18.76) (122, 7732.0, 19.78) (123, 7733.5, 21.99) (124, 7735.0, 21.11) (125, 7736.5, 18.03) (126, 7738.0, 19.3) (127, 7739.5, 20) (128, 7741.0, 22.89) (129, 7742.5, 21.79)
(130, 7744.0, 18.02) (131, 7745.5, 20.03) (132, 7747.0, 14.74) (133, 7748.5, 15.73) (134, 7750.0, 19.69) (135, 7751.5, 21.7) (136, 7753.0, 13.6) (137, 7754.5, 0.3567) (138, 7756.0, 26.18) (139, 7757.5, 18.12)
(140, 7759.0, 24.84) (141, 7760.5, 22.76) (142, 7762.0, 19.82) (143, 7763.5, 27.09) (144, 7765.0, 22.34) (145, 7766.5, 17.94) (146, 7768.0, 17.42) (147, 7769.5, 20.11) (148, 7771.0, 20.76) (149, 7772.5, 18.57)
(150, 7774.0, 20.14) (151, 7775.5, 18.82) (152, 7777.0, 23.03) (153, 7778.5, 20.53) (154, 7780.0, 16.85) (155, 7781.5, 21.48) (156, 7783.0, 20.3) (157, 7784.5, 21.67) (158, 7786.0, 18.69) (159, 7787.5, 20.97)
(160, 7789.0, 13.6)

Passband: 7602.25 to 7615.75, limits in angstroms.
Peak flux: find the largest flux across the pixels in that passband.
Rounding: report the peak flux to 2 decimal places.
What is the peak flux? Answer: 26.58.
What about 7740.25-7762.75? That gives 26.18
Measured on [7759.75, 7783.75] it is 27.09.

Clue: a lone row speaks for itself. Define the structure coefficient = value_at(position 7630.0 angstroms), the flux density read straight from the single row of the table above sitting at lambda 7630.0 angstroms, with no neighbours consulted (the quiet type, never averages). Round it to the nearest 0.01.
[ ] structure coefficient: 18.47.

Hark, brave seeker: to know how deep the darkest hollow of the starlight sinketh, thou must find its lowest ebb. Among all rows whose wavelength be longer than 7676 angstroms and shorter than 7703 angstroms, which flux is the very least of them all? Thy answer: 13.28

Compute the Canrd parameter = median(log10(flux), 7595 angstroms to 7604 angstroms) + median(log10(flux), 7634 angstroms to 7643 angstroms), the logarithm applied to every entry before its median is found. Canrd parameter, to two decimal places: 2.57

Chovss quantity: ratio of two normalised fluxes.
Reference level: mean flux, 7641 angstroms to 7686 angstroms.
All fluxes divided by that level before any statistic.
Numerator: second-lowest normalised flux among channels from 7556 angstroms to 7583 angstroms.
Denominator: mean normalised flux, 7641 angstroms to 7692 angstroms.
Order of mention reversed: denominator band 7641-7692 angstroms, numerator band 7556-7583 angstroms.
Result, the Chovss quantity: 0.91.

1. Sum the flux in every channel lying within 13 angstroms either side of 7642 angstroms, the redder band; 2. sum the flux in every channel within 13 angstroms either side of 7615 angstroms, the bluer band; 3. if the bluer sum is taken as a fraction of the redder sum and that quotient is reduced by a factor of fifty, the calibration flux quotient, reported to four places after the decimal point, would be 0.0219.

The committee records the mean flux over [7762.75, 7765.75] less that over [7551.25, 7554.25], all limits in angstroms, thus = 5.4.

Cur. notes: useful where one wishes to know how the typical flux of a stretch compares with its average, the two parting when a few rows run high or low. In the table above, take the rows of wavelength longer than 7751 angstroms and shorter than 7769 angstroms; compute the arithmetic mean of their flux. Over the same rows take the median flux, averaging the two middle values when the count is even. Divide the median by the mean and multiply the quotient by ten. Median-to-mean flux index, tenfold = 10.7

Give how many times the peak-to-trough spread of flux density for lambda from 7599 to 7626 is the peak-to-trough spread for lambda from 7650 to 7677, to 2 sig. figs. 1.5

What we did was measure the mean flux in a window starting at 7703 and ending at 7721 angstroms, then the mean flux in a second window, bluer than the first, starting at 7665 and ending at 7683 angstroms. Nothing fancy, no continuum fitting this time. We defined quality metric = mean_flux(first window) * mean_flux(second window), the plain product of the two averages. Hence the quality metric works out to 409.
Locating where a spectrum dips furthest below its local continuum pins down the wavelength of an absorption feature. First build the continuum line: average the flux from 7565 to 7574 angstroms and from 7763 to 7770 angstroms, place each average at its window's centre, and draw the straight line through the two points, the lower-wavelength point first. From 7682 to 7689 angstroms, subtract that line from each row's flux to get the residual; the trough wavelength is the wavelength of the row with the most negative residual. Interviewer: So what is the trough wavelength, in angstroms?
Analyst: 7688.5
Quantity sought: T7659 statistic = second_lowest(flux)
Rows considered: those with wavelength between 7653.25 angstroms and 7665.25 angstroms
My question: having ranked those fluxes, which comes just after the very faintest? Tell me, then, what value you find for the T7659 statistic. 14.56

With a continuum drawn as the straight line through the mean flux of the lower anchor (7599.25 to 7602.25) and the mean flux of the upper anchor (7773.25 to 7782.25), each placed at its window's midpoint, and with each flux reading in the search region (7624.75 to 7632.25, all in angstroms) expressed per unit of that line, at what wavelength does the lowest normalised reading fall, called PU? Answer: 7627.0 angstroms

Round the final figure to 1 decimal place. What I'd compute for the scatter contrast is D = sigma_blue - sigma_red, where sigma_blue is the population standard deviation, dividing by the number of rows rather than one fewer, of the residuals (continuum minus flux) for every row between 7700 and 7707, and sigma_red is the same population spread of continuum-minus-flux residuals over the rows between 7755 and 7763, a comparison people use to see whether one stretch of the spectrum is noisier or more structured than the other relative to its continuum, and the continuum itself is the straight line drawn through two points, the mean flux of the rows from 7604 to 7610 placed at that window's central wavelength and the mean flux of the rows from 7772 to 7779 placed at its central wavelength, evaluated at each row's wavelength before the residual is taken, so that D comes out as -1.2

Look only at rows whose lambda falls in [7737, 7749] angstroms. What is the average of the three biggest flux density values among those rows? 22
